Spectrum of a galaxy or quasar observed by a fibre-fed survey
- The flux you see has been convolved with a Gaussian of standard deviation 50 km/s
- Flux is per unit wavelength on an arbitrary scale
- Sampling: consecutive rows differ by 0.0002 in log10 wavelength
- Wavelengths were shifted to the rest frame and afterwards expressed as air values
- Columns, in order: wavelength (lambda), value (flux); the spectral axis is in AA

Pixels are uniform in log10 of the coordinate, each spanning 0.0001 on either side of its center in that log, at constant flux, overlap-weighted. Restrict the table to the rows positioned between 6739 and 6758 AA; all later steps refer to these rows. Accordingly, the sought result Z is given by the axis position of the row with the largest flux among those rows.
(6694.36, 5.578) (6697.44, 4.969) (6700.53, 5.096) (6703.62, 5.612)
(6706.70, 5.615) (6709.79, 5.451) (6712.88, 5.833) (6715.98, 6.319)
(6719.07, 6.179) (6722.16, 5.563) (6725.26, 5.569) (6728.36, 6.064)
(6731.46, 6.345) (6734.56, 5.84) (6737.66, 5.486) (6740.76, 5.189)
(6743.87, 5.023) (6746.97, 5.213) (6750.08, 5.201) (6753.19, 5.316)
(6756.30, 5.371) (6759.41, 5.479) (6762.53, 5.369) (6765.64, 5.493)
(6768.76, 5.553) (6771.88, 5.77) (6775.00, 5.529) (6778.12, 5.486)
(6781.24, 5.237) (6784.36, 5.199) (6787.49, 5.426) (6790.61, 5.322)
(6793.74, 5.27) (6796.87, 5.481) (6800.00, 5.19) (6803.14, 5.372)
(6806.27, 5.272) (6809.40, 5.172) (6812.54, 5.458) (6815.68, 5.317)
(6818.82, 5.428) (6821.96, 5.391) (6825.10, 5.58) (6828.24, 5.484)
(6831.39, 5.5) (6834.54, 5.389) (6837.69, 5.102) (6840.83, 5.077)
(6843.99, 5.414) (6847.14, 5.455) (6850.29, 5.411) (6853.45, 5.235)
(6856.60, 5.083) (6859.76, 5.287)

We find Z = 6756.30 AA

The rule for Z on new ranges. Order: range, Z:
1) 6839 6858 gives 6847.14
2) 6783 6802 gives 6796.87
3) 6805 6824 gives 6812.54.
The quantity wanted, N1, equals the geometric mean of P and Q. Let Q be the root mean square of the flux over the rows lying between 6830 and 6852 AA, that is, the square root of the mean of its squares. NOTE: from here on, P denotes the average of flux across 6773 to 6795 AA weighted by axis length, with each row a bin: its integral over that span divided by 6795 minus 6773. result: 5.35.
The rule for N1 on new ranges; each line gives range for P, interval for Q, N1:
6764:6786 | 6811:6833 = 5.46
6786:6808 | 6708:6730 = 5.59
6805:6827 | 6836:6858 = 5.32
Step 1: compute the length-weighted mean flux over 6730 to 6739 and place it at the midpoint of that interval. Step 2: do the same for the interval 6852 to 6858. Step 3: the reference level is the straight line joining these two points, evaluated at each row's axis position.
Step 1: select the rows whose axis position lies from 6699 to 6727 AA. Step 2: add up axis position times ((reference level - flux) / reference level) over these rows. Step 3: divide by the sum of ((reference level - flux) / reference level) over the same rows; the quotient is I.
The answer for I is 6708.0 AA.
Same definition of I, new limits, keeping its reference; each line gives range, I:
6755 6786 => 6769.9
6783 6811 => 6796.0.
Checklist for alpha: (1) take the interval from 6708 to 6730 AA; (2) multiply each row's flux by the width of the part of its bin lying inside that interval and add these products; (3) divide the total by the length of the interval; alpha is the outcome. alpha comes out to 5.85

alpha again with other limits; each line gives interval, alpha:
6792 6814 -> 5.31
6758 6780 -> 5.52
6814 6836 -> 5.44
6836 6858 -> 5.26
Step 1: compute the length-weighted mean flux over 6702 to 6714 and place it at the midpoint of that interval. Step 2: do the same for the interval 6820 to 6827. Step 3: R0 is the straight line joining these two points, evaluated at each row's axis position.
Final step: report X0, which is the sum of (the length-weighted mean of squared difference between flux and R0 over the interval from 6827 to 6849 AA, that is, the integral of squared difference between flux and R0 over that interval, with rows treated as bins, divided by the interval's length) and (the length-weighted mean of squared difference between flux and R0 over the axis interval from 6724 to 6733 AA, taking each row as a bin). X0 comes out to 0.31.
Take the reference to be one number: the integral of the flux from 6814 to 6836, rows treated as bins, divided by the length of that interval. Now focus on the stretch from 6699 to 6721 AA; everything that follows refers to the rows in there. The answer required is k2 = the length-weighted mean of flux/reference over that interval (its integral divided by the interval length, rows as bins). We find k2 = 1.05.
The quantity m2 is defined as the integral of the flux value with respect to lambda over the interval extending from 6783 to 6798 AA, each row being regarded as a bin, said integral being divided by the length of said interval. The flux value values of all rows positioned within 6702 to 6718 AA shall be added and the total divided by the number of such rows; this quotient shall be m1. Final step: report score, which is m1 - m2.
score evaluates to 0.43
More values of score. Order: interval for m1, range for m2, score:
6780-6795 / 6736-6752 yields 0.06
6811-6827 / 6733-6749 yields 0.09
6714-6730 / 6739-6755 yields 0.74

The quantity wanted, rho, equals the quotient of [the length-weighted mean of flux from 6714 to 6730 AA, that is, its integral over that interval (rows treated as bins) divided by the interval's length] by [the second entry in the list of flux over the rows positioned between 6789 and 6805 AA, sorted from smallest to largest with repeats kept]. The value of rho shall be 1.13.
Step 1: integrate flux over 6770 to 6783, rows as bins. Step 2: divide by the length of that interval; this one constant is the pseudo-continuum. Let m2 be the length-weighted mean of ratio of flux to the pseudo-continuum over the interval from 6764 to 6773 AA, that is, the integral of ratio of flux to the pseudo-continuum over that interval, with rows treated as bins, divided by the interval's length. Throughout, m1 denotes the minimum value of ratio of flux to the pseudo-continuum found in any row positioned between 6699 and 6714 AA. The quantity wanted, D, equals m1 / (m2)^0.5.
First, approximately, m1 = 0.926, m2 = 1.02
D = 0.918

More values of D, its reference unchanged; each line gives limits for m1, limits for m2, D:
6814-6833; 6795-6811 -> 0.985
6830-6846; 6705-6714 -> 0.912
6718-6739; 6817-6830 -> 1.000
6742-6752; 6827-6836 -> 0.917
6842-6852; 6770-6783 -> 0.983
